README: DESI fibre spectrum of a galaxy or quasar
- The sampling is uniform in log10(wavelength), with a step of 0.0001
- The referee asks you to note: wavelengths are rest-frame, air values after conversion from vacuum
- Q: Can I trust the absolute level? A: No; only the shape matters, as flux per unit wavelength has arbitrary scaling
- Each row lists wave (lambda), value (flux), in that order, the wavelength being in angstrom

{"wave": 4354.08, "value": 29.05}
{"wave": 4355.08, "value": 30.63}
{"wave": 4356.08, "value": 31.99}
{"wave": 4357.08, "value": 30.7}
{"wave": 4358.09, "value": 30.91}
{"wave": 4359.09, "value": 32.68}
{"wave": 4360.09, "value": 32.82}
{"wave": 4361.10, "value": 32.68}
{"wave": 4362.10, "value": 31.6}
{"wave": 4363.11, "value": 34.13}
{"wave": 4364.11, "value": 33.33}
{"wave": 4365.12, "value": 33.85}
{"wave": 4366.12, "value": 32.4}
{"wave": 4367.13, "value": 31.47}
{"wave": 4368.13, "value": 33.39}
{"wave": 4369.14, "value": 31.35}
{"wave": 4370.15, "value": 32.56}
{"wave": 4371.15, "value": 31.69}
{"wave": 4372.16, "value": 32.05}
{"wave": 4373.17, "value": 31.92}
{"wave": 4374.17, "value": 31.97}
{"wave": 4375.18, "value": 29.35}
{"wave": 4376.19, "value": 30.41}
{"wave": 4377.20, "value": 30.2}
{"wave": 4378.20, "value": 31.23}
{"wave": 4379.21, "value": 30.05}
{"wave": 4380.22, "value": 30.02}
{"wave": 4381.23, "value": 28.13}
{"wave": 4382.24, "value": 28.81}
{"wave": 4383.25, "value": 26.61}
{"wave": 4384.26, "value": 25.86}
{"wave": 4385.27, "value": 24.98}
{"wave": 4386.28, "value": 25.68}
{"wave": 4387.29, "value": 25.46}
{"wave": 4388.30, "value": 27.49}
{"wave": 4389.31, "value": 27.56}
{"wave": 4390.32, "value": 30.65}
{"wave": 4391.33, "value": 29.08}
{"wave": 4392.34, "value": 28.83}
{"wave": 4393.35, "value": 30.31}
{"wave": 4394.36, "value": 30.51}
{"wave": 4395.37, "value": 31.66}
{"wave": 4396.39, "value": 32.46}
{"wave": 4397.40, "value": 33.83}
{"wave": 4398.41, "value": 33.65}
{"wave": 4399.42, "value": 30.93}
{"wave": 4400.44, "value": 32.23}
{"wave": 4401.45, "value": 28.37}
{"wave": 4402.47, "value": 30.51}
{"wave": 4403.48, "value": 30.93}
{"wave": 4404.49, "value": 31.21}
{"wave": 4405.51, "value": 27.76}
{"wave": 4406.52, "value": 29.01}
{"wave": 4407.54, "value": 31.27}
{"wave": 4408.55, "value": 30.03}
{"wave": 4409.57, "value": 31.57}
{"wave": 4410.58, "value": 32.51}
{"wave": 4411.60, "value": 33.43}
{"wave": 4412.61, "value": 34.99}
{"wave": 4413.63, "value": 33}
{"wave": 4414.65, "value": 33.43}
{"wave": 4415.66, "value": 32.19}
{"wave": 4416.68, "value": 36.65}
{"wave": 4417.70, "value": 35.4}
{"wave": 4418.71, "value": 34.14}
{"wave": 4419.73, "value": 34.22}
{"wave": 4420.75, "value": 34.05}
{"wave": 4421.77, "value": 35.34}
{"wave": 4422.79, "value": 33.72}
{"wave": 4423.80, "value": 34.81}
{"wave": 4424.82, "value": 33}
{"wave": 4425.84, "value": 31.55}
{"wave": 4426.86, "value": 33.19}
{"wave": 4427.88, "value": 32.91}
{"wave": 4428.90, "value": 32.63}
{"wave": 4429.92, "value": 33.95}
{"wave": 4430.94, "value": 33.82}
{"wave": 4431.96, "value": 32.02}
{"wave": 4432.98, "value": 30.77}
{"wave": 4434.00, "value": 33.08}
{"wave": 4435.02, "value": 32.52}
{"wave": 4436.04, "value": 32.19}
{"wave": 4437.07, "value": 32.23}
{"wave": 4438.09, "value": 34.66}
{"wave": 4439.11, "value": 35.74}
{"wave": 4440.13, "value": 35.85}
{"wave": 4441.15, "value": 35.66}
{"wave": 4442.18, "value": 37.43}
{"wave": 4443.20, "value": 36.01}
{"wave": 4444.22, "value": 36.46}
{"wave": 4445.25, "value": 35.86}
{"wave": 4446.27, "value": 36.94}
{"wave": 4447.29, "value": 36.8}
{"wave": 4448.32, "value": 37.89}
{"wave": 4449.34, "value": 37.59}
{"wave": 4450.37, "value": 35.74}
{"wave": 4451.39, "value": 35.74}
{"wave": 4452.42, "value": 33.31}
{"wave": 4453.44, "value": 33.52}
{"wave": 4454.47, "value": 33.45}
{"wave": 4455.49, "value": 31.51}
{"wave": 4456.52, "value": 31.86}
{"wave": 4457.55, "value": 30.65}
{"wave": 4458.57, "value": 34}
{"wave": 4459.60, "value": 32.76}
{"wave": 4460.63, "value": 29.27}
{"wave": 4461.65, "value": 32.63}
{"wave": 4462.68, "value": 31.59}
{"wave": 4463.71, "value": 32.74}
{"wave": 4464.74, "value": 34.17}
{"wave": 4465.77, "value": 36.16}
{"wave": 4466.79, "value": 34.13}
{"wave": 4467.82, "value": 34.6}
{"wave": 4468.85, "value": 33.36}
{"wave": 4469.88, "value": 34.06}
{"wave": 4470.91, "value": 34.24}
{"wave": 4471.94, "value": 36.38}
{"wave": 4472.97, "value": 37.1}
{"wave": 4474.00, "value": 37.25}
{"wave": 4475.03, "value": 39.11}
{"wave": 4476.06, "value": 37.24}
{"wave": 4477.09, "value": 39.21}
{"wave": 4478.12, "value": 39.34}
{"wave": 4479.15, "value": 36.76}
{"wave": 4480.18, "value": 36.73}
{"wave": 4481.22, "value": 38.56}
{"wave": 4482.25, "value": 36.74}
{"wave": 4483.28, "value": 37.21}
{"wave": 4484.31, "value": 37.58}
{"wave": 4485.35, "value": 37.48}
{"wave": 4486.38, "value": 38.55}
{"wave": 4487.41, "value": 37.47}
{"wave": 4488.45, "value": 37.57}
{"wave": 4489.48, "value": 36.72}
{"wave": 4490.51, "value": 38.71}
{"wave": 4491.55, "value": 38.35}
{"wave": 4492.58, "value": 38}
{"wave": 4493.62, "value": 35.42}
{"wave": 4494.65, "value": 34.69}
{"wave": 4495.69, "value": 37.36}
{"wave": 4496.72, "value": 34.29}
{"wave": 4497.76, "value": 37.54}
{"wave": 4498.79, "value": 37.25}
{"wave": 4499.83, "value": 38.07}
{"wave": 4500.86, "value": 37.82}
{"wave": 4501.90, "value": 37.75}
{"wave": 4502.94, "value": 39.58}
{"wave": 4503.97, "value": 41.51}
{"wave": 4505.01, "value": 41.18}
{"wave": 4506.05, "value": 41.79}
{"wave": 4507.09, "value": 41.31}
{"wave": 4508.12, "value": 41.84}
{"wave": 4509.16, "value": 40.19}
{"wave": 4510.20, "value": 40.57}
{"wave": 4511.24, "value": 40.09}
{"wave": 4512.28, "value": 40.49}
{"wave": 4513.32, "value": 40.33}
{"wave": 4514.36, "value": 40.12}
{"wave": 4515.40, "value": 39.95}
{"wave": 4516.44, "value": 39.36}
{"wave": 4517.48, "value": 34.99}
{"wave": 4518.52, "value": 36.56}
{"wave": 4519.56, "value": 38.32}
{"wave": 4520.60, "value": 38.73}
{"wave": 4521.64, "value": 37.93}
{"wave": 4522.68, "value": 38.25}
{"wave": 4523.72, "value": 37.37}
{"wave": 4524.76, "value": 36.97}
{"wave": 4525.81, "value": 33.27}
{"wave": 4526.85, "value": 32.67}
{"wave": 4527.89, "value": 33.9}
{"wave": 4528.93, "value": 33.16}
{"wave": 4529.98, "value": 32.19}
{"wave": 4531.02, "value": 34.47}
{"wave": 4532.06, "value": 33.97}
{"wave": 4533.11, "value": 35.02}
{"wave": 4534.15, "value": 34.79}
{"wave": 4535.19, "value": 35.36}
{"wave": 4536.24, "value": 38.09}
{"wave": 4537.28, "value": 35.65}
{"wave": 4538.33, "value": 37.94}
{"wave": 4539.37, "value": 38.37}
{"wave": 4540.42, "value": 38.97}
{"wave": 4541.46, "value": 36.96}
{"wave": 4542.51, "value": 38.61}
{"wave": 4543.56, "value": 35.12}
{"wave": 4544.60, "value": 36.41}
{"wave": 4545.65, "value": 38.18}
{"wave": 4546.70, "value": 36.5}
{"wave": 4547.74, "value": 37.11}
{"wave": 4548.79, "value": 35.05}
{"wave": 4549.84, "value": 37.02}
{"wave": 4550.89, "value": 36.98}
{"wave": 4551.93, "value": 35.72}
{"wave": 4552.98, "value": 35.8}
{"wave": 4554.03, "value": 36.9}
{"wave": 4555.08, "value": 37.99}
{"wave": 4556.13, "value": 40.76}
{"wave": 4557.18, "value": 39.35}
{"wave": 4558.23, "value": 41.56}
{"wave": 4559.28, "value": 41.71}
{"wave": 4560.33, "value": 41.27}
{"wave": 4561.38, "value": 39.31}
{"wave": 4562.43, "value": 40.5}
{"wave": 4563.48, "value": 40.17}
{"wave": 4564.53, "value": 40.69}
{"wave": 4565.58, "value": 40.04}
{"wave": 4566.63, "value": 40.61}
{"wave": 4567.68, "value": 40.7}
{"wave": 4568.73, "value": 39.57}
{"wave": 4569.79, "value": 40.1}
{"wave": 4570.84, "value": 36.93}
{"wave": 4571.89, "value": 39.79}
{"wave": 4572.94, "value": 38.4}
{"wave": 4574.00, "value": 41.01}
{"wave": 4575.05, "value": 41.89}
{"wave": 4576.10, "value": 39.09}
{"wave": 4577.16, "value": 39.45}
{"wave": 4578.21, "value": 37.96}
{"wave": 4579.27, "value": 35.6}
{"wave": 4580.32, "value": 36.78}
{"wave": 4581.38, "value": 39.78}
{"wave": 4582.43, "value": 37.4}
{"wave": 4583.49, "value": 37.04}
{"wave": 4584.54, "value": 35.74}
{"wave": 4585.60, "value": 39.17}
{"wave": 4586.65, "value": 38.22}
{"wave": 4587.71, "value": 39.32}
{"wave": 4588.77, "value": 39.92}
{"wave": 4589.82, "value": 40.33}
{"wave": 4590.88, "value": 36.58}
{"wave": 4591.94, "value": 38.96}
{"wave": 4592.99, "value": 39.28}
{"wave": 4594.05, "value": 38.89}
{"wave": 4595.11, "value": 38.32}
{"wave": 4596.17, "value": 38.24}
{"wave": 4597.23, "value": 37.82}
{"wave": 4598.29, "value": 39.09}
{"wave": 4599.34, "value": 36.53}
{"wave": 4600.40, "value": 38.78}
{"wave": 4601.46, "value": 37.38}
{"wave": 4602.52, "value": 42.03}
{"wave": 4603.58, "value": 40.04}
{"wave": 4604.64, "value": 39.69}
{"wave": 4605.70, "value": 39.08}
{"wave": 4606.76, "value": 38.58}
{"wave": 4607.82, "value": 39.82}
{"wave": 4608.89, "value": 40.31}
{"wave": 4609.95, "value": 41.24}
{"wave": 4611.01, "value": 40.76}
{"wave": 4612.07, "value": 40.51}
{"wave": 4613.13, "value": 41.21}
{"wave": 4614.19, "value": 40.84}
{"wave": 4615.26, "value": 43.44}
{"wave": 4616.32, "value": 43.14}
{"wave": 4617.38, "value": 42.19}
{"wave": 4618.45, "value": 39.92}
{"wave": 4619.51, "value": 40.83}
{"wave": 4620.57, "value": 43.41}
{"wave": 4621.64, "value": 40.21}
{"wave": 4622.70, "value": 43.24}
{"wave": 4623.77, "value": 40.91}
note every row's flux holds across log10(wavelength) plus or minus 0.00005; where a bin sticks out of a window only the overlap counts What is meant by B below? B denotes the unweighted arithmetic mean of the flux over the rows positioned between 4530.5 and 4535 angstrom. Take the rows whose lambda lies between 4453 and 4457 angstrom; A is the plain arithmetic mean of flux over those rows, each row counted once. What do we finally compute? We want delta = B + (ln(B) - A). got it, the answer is 6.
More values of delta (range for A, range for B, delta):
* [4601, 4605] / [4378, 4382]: -7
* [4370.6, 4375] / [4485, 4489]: 9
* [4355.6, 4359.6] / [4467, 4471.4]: 6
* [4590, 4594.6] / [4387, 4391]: -7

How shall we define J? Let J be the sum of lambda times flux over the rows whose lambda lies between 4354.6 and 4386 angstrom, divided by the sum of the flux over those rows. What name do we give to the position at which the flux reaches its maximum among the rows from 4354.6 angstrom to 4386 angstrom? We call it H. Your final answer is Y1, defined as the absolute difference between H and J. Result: 6.6 angstrom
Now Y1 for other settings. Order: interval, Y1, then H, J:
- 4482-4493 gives 3.1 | 4490.51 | 4487.4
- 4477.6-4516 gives 11.0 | 4508.12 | 4497.1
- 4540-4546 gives 2.6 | 4540.42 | 4543.0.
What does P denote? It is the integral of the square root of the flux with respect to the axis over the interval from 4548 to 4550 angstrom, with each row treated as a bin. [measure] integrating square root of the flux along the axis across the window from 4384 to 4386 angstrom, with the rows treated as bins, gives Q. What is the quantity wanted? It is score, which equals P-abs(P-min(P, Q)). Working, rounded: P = 12.0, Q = 10.1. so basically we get 10.1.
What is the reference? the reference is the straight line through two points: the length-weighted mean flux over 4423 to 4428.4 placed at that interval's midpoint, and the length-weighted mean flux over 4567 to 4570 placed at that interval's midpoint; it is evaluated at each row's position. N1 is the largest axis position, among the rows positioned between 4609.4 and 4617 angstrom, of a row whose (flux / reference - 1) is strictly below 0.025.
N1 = 4616.32 angstrom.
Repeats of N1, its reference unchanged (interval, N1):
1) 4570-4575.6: 4574.00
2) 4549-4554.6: 4554.03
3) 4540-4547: 4546.70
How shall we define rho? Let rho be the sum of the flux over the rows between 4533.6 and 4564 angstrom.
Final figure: 1098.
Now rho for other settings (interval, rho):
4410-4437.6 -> 902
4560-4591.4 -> 1173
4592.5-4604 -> 426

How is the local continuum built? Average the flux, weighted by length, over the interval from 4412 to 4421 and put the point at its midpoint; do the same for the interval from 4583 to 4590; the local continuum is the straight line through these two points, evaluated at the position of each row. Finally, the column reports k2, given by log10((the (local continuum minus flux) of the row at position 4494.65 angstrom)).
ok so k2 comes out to 0.18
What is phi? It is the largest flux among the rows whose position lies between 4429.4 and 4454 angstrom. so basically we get 37.89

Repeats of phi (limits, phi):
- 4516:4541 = 39.36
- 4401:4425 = 36.65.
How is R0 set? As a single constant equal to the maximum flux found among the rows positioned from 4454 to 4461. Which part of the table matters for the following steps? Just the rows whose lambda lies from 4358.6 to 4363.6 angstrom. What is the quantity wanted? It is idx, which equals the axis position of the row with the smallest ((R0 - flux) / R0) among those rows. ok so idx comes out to 4363.11 angstrom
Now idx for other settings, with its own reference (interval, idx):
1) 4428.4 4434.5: 4429.92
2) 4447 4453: 4448.32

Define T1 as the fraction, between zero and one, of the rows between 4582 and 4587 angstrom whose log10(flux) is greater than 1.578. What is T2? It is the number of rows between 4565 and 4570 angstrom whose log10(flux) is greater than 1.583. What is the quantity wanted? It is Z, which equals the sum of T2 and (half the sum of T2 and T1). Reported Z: 7.70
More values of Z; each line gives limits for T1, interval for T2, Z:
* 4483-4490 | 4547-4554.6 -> 0.07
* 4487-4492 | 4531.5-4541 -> 3.20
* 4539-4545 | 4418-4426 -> 0.25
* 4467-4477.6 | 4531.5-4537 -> 0.10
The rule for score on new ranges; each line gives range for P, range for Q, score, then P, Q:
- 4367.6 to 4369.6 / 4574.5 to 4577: 11.4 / 11.4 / 15.9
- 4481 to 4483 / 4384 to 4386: 10.1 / 12.3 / 10.1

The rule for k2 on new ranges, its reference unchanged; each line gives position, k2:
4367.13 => 0.18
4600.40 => -1.23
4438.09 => -0.95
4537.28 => 0.21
